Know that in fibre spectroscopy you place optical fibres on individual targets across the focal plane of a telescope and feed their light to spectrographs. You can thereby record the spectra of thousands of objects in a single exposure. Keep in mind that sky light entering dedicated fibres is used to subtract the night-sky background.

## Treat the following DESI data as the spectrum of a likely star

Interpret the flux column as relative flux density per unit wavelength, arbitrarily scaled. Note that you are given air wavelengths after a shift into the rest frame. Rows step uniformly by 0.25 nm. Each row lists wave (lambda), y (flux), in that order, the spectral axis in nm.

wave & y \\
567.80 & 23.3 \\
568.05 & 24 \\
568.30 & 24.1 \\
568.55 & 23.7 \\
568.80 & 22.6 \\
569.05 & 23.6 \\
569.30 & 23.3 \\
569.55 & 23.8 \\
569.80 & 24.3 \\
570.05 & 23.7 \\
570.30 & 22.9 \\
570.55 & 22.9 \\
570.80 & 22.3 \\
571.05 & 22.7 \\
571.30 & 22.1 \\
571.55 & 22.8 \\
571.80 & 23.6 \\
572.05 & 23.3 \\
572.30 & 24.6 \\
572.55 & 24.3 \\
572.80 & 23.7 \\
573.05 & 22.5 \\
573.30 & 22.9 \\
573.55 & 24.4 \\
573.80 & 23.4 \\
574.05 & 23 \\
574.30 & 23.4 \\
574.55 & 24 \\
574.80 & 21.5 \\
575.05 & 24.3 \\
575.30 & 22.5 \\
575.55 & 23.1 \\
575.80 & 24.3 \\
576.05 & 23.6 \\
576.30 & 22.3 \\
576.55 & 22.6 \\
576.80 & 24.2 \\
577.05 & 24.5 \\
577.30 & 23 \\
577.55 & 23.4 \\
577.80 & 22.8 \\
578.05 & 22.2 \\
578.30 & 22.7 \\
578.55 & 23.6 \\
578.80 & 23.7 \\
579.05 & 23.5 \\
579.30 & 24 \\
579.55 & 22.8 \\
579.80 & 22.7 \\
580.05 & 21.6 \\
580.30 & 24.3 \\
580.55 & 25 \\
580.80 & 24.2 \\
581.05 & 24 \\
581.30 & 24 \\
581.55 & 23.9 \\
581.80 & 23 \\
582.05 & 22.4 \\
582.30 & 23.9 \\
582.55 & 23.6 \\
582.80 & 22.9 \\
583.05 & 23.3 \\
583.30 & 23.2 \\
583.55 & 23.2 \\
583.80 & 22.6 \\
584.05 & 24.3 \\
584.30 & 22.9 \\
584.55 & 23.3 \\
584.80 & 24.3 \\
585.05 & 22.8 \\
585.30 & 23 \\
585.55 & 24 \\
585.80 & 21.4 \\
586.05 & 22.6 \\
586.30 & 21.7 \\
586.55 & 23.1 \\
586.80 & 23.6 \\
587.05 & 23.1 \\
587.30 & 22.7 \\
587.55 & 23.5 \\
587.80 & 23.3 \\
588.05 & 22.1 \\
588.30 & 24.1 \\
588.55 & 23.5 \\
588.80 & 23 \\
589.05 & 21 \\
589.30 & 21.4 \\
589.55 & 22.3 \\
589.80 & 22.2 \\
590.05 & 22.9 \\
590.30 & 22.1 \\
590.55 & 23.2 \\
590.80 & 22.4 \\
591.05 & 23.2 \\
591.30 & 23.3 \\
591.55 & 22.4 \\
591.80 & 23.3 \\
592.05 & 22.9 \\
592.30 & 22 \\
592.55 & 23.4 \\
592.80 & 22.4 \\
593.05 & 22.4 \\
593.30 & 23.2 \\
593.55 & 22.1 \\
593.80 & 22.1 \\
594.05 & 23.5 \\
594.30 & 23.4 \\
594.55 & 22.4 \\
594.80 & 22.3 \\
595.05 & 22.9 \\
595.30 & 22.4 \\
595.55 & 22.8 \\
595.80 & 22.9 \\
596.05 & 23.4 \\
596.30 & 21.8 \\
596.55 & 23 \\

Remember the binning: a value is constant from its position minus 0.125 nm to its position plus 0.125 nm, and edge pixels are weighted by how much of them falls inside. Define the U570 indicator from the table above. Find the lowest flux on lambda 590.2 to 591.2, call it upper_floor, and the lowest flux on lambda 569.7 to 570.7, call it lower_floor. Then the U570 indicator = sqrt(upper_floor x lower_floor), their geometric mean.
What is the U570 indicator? 22.50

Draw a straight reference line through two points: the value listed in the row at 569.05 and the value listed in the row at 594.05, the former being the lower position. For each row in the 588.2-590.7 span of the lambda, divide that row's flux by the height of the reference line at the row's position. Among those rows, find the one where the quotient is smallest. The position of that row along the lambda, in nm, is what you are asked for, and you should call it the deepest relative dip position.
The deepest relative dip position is 589.05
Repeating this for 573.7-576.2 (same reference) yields 574.80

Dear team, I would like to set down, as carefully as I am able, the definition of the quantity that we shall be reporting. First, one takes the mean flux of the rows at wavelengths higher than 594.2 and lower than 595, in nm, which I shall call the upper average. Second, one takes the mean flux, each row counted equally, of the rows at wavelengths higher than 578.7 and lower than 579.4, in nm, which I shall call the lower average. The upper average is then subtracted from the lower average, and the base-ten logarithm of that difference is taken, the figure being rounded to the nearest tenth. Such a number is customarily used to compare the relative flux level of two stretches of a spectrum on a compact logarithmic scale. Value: 0.0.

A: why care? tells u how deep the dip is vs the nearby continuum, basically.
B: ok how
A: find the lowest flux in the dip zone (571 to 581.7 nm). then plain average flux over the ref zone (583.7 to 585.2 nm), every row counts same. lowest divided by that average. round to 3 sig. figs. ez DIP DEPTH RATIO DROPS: 0.920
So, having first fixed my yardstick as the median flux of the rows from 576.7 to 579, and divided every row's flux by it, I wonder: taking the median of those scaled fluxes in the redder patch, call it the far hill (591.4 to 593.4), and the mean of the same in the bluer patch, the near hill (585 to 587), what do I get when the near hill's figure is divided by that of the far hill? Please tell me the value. 1.01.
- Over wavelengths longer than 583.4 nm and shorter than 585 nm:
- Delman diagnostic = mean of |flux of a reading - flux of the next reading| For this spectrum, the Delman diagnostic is 1.0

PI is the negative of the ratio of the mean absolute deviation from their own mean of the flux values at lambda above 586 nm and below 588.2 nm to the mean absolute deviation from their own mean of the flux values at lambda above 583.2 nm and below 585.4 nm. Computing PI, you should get -1.1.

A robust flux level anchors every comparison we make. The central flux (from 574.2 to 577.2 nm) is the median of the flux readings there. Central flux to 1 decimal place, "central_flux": 23.5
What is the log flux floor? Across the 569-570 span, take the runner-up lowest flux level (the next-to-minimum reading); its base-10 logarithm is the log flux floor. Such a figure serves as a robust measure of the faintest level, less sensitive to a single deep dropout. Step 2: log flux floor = 1.37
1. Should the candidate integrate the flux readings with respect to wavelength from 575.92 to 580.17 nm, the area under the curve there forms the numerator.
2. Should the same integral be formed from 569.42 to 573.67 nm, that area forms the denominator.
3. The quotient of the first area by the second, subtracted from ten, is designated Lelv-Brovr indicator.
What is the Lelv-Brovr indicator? 9.01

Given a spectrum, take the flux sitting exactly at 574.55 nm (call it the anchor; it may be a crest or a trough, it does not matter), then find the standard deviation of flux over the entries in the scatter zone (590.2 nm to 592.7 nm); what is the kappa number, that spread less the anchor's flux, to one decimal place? -23.5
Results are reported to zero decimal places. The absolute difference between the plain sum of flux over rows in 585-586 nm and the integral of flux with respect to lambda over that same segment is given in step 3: 68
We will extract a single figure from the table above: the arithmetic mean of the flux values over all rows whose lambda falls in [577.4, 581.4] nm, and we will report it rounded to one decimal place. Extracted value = 23.4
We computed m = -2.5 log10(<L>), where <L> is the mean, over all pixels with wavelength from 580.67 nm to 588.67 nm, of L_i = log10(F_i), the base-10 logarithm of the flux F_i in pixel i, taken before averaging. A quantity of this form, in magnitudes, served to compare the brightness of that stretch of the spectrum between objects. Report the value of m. -0.339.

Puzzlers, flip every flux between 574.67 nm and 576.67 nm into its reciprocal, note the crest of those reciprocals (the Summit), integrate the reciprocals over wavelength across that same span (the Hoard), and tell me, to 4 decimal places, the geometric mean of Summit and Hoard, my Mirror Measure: 0.0636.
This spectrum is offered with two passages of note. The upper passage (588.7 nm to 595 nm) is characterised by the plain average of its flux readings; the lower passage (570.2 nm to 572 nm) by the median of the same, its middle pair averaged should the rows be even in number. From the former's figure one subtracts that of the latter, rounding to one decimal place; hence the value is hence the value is -0.2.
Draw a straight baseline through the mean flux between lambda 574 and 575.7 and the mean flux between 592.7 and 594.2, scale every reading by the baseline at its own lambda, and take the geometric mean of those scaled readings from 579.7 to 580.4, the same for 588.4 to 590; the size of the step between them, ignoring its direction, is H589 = 0.017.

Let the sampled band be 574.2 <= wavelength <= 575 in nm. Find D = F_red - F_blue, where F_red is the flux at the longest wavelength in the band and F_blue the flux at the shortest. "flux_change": -1.9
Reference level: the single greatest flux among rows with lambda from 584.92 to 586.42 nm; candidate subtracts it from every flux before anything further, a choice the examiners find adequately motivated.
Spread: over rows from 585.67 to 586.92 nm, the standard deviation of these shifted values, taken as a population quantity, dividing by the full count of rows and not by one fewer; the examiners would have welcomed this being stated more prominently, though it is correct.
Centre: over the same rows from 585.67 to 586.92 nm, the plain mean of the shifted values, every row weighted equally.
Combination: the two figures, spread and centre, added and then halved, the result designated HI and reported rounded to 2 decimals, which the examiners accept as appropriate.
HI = -0.35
